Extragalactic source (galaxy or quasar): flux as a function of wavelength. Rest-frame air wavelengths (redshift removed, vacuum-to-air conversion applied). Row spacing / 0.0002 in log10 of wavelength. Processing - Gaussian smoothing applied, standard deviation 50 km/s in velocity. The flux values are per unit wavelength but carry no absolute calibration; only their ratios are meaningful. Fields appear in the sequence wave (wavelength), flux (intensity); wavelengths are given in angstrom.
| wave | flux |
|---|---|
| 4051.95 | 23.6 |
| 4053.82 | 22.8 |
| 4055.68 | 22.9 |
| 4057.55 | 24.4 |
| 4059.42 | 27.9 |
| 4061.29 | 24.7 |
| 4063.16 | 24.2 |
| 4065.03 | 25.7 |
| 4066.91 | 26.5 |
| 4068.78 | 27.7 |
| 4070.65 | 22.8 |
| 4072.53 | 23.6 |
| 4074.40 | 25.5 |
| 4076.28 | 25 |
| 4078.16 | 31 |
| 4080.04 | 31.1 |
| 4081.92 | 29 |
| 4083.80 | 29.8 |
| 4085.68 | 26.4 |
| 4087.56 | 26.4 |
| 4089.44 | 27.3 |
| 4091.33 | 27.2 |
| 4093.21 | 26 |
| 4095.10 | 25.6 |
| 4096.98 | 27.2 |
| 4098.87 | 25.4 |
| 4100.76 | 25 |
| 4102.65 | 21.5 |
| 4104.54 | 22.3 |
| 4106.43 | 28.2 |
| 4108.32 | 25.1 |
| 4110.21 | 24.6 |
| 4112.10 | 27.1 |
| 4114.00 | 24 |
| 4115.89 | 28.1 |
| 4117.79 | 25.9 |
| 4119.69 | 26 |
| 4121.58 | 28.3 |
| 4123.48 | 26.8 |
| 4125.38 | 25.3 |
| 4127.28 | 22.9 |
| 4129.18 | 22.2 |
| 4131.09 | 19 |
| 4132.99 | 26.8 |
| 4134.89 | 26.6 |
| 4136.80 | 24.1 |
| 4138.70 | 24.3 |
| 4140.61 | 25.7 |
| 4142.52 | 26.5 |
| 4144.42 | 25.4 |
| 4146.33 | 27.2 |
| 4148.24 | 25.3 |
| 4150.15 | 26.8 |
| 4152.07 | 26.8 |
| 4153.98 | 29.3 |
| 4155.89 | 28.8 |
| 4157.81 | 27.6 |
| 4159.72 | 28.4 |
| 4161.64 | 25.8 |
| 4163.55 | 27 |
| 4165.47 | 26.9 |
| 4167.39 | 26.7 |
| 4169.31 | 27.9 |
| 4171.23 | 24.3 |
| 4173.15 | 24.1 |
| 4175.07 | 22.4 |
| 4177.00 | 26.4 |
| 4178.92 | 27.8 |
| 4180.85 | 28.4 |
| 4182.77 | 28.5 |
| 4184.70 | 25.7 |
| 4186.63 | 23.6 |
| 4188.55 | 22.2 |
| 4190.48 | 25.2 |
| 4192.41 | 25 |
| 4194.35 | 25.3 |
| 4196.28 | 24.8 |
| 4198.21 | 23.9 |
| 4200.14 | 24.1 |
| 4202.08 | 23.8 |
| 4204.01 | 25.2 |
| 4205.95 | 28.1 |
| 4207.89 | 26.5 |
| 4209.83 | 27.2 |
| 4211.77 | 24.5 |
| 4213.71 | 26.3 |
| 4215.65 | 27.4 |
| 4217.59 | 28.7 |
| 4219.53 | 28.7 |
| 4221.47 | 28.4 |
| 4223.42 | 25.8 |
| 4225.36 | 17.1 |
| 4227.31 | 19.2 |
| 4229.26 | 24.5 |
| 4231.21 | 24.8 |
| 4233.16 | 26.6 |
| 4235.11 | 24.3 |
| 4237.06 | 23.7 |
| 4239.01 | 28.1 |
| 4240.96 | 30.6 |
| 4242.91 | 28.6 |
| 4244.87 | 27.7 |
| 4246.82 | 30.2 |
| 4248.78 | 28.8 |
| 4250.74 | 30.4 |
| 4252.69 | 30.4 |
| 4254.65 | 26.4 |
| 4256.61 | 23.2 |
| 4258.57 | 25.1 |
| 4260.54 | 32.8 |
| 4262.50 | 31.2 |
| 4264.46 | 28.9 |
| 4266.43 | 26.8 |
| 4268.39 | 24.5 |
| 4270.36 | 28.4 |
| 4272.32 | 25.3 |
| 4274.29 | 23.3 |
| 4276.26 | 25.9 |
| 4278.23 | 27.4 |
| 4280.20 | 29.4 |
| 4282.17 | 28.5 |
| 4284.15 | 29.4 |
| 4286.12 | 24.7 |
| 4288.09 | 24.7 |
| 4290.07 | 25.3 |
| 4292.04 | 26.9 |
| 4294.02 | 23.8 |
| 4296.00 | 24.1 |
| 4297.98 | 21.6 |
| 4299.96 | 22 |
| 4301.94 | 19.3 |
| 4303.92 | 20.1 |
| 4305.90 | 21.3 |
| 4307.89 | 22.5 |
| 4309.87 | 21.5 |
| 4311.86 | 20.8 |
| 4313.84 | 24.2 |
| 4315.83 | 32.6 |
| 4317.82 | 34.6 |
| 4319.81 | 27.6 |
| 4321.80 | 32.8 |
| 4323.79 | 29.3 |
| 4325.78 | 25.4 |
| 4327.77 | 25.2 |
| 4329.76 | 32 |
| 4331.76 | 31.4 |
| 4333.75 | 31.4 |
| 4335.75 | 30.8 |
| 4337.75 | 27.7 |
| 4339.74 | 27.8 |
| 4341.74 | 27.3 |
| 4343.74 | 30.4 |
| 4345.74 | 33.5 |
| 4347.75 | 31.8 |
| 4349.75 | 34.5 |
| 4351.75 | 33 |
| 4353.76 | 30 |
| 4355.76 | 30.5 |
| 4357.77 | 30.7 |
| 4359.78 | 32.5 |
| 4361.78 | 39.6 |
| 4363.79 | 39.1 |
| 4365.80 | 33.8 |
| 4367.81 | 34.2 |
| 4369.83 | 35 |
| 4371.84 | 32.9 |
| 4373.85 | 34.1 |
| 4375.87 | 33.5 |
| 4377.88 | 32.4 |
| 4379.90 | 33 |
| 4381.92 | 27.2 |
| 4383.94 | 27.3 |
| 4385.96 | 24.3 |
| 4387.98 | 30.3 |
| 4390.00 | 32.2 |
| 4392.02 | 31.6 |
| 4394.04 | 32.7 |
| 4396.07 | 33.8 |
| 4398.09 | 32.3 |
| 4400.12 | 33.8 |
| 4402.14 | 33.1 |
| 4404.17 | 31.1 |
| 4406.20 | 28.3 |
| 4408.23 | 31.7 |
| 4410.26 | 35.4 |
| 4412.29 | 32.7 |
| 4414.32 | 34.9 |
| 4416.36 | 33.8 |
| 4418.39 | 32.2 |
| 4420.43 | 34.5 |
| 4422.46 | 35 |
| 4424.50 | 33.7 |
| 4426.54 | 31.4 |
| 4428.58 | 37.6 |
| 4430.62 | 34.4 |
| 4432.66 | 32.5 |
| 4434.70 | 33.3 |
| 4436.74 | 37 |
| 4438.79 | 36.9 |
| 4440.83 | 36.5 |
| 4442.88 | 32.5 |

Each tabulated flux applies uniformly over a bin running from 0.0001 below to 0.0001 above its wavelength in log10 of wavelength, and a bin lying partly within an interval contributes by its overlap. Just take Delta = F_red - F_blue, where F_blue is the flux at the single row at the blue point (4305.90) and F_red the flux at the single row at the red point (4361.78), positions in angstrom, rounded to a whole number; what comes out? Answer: 18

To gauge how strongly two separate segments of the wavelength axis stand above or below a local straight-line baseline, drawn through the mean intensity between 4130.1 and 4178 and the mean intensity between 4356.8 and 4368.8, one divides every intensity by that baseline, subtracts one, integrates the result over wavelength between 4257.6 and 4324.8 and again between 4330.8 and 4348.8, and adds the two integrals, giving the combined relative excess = -14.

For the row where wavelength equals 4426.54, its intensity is 31.4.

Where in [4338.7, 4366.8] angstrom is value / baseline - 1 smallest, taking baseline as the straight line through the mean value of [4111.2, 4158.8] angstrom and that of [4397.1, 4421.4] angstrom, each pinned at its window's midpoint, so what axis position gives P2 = 4341.74 angstrom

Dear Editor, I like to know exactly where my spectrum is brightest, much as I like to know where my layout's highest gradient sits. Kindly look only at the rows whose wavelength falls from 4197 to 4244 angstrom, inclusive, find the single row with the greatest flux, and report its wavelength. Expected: 4240.96 angstrom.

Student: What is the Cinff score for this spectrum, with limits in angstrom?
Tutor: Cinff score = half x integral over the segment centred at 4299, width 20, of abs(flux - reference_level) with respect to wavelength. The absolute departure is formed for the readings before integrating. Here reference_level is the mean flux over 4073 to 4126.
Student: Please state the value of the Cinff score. 38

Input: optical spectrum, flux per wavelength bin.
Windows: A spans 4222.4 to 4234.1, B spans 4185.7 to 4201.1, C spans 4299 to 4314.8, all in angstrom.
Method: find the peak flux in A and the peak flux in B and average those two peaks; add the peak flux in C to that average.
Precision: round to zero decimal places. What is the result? 50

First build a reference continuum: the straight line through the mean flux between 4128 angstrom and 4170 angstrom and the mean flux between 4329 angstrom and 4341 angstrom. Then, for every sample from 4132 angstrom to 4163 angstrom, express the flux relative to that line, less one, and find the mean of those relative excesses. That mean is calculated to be 0.019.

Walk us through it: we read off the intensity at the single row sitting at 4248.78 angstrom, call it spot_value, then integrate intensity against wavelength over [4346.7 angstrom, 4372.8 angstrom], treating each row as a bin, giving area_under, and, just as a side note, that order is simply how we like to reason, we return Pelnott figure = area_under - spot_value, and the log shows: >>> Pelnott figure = 850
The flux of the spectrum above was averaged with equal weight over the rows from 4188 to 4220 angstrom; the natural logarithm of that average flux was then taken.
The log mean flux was 3.25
